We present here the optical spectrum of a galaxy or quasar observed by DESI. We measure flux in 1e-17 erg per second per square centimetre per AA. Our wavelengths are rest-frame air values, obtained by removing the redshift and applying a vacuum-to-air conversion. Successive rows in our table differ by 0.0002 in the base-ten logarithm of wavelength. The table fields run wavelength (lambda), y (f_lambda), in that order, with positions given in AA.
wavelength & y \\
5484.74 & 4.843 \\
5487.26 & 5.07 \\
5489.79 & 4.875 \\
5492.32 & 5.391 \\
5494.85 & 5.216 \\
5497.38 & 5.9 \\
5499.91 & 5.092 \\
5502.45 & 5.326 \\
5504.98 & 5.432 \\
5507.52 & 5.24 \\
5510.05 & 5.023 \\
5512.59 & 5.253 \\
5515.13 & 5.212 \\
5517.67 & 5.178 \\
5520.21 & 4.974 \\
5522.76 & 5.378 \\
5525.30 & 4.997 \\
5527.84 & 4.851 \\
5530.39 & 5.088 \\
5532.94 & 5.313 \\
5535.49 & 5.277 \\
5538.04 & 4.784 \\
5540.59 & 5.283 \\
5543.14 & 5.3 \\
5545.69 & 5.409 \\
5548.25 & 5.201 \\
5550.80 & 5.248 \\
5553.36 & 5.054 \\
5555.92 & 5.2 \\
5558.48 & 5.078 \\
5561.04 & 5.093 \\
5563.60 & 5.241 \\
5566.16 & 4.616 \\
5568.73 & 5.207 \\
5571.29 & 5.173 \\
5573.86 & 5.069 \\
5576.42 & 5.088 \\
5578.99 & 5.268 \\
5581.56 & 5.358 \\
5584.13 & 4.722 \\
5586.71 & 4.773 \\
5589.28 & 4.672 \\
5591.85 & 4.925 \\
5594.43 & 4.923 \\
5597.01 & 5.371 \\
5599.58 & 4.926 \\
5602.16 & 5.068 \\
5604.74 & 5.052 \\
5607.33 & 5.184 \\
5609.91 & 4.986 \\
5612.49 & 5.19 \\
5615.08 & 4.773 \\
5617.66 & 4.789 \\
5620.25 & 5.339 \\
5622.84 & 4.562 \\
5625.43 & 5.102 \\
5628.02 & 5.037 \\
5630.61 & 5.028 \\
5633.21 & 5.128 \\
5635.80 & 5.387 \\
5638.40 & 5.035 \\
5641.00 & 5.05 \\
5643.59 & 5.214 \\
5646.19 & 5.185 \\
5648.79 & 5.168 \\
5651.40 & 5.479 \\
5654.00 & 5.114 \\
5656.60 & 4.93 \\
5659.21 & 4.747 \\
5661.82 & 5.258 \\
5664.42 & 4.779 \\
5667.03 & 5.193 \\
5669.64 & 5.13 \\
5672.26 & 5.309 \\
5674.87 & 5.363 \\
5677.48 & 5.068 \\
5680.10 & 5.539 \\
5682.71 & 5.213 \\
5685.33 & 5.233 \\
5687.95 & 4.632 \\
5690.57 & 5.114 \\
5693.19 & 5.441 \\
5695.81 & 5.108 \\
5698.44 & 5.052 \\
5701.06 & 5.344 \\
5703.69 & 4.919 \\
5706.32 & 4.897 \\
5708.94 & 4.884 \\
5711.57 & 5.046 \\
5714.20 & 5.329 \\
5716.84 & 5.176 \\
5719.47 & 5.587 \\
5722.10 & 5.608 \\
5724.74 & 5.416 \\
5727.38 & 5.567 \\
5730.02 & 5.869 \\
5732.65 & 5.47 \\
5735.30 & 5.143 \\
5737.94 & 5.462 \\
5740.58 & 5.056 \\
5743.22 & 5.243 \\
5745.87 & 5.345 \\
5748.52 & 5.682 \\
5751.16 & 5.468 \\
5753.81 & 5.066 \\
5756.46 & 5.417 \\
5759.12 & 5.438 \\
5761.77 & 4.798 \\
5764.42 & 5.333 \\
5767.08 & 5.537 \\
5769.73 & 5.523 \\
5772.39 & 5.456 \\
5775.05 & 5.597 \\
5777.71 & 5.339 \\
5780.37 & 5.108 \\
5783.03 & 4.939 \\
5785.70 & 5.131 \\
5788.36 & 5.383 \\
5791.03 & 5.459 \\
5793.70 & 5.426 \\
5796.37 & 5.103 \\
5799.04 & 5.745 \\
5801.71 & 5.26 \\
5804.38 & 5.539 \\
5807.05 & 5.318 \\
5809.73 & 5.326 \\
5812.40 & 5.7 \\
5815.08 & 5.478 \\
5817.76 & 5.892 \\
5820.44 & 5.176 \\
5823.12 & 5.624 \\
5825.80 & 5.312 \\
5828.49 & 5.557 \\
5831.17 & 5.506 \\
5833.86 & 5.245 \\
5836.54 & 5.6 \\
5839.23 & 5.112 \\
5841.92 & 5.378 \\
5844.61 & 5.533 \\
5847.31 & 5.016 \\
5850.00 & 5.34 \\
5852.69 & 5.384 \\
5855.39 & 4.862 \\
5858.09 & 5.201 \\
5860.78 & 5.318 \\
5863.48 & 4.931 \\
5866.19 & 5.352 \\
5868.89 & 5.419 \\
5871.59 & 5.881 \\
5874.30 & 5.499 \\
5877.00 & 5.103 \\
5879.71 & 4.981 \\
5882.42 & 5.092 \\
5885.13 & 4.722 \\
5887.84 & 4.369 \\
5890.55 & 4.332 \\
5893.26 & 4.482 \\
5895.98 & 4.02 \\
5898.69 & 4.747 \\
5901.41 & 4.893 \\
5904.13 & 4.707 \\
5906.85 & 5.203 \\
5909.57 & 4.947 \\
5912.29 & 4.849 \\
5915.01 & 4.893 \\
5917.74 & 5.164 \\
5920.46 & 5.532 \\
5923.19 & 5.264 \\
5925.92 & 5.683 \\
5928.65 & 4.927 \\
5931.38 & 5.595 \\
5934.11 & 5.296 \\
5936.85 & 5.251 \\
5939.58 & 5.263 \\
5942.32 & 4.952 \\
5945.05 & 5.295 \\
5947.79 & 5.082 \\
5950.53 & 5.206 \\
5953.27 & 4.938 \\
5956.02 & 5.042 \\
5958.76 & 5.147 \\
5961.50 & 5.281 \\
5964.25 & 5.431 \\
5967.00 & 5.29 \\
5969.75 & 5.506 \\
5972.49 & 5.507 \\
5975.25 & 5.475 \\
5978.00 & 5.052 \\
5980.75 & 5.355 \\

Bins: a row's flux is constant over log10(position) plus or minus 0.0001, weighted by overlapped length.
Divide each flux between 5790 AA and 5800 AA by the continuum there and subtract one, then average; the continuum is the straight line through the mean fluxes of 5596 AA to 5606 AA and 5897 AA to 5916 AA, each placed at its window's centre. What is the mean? 0.093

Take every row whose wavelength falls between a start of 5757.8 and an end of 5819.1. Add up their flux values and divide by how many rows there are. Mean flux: 5.38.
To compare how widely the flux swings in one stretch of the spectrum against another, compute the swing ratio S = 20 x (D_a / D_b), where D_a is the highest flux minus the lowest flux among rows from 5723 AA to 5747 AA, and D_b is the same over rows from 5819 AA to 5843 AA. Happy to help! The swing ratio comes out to 32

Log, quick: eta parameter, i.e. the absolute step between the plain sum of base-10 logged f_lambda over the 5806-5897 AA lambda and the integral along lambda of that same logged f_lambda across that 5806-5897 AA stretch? 41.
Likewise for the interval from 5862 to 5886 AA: 11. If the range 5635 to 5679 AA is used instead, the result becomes 19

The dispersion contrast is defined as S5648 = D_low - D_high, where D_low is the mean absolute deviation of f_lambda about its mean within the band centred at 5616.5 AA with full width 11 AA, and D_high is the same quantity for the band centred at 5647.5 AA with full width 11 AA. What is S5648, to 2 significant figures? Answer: 0.13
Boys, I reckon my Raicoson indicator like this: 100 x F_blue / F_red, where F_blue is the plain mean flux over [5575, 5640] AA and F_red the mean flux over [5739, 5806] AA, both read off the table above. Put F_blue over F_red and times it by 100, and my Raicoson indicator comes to 94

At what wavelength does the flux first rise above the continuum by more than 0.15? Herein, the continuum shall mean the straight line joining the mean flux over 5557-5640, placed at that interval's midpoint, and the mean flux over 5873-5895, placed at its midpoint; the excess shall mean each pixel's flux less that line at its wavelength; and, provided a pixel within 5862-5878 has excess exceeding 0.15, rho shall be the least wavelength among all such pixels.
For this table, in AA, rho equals 5866.19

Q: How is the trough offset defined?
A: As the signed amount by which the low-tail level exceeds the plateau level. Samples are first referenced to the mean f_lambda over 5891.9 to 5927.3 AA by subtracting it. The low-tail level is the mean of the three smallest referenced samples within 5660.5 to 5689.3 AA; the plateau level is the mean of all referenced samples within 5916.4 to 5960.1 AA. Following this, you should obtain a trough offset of -0.4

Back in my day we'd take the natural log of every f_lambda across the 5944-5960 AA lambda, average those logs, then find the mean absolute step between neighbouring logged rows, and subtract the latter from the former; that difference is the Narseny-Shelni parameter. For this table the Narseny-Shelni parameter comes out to 1.60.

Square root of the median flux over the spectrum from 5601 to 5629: 2.25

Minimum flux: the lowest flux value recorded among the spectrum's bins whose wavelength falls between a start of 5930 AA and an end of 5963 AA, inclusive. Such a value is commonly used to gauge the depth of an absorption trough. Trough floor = 4.938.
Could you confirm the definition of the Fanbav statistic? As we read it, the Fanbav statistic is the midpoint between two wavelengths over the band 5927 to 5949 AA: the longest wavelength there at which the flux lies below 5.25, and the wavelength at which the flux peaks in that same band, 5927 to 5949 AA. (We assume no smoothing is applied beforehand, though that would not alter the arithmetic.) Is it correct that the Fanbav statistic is 5939.6 AA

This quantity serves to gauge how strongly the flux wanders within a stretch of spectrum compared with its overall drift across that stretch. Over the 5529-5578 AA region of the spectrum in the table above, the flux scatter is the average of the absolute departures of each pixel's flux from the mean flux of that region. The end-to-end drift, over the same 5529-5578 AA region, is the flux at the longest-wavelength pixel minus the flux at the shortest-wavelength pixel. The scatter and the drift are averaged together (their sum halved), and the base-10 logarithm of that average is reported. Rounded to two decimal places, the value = -1.17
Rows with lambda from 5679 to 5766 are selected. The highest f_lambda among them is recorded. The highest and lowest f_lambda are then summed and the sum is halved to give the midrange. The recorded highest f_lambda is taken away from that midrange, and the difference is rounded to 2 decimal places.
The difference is -0.62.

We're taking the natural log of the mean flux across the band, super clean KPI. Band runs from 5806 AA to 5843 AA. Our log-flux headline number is 1.69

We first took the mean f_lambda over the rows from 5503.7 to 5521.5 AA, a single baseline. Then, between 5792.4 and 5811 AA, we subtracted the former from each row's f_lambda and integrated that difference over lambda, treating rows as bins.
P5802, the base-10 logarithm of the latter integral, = 0.6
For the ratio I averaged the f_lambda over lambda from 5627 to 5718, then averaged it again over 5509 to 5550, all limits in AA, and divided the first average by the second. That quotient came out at 0.99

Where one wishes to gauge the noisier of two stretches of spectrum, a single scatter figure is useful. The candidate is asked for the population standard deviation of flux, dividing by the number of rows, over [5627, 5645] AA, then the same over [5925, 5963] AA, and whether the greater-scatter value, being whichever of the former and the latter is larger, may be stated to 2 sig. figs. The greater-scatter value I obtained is 0.22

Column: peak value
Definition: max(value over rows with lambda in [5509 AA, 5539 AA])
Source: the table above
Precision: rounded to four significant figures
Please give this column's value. 5.378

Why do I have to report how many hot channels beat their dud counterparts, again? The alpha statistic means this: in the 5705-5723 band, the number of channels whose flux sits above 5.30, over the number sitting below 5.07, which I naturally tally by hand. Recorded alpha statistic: 1.0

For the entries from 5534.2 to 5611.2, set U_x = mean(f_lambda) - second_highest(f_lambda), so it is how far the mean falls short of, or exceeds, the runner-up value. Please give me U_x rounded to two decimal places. -0.29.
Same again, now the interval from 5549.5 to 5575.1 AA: -0.14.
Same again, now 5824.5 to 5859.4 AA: -0.25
